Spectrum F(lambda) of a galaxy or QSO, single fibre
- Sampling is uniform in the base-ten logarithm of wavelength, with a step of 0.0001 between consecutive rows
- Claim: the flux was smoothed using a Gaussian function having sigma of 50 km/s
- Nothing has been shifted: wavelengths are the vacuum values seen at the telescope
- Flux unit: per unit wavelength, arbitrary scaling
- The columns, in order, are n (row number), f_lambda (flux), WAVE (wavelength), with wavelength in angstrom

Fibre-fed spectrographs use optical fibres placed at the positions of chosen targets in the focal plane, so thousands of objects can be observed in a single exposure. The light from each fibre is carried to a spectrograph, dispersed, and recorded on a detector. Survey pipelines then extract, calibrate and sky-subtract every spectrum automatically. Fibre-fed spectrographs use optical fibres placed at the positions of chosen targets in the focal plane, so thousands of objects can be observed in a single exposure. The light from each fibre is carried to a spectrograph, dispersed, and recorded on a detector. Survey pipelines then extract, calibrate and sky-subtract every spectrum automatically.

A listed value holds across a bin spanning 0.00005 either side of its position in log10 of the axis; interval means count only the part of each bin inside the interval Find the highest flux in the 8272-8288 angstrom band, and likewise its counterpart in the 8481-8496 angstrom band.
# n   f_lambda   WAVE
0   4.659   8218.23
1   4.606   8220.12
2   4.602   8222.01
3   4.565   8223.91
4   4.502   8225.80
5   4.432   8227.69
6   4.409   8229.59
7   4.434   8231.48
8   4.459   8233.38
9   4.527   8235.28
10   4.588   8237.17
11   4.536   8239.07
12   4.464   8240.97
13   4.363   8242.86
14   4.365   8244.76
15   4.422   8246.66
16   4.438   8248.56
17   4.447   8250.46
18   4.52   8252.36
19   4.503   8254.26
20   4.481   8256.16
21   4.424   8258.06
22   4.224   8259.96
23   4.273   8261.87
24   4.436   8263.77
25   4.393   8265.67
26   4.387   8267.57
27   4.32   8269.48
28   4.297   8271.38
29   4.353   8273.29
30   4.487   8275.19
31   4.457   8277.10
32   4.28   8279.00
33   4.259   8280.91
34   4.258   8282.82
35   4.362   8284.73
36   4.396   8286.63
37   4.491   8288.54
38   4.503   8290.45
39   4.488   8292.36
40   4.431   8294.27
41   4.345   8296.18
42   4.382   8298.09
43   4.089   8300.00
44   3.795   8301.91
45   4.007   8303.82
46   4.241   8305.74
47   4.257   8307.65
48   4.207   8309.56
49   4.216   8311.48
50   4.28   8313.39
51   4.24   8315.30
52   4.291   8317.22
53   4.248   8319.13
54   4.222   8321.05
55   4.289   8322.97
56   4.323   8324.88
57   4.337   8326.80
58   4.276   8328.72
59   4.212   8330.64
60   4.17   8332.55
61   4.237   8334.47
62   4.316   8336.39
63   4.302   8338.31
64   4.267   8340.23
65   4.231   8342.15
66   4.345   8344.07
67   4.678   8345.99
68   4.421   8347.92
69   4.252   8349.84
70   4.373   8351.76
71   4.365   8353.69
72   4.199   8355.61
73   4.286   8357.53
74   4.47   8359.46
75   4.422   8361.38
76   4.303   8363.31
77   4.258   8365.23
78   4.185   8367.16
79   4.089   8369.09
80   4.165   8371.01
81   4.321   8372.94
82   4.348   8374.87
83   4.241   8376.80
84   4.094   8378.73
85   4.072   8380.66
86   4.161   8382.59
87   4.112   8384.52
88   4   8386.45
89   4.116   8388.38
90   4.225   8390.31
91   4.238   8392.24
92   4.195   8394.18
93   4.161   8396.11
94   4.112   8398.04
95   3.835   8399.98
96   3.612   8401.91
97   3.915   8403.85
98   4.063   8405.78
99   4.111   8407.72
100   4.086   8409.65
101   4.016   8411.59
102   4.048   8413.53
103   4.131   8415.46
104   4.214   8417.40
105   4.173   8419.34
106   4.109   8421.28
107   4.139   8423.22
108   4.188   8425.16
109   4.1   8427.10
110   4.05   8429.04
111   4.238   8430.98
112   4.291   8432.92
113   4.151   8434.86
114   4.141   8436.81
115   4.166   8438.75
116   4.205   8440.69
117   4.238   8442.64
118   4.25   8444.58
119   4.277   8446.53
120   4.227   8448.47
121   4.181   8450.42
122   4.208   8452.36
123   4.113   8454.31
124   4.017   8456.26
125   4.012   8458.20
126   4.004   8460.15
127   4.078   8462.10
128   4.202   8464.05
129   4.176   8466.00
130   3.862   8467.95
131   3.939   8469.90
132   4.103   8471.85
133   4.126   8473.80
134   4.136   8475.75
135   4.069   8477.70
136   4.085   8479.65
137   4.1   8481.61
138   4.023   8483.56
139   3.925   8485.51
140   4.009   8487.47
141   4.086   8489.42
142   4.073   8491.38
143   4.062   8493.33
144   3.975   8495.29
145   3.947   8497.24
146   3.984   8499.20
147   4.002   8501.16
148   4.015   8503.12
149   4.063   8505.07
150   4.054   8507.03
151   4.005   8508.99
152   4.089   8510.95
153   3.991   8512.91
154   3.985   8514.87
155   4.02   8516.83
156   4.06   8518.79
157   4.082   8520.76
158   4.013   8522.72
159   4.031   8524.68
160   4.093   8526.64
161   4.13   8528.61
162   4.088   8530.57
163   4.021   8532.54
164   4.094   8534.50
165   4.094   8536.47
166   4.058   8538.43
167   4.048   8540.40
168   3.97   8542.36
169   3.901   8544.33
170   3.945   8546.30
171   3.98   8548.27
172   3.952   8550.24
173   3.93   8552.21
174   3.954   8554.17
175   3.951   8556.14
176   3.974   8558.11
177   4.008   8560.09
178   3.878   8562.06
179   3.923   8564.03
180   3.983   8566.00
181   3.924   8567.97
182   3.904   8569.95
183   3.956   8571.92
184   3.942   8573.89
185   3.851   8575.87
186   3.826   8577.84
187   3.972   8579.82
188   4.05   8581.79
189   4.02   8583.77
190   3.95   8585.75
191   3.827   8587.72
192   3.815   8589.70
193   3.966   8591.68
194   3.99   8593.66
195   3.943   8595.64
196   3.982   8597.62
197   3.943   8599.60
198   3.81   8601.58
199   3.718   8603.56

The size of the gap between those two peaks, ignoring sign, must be 0.39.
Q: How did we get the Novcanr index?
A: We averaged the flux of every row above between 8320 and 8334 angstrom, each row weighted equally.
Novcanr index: 4.26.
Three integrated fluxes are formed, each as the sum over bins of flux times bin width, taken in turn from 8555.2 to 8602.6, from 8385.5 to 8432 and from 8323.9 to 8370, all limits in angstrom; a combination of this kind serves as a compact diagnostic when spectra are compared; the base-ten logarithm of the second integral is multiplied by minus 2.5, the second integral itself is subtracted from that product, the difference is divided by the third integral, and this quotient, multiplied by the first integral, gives -184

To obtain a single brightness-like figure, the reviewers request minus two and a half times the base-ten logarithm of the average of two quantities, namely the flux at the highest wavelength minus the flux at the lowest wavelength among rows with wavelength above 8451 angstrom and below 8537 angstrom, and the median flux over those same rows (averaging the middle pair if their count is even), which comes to -0.74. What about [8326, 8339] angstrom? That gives -0.82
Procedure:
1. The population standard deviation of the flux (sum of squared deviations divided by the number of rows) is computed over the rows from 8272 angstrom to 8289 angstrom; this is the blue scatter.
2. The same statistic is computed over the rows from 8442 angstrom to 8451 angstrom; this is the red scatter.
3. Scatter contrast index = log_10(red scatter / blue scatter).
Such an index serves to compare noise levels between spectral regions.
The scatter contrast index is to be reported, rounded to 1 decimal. -0.4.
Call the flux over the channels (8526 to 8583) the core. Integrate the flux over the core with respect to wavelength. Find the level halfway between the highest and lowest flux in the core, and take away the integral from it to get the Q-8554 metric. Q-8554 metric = -223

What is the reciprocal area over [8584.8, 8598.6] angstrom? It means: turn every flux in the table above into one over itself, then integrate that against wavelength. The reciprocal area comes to 3.5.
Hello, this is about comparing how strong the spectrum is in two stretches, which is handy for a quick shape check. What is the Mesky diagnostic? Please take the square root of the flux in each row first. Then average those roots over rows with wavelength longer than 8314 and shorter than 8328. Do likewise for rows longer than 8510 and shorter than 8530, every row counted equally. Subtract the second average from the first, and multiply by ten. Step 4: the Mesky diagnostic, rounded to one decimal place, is 0.6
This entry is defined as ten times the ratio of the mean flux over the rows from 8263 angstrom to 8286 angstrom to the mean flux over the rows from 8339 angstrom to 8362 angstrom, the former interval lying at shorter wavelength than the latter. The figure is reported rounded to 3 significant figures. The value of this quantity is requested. 10.0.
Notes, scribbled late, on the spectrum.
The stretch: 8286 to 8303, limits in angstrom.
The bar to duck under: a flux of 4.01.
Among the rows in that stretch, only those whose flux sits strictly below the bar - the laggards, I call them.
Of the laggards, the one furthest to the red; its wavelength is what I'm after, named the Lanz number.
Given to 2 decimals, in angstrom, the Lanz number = 8301.91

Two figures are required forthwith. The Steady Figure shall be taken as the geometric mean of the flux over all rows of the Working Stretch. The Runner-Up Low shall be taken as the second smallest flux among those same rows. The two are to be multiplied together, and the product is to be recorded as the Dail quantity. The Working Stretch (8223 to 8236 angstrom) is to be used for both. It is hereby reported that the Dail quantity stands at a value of 19.8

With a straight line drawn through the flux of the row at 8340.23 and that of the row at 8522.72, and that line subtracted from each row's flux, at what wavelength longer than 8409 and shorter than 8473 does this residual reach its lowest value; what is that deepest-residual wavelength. 8467.95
